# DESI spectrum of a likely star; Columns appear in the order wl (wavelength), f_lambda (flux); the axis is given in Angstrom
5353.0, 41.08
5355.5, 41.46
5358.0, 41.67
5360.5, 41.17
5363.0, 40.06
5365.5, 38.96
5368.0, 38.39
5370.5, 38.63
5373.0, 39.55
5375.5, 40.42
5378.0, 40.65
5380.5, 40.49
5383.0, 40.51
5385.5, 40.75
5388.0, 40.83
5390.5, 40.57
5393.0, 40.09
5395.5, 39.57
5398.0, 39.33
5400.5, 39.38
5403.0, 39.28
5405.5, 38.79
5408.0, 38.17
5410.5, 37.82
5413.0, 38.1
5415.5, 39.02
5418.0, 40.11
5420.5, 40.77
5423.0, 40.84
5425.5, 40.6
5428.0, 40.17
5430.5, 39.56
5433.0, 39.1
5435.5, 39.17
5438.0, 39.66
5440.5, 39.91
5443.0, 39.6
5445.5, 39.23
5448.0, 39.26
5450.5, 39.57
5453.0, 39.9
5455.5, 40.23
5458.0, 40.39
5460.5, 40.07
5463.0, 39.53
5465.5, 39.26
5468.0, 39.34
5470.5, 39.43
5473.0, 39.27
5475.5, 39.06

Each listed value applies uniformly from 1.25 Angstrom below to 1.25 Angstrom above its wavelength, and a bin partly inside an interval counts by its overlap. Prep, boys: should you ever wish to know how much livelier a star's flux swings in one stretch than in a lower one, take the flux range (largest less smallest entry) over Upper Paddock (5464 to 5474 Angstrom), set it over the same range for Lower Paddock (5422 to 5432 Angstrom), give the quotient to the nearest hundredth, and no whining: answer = 0.13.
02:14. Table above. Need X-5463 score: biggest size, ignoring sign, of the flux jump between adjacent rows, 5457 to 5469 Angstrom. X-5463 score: 0.54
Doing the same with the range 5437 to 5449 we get 0.37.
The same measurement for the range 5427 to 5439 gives 0.61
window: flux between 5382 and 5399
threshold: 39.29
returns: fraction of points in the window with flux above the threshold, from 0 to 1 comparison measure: 1.00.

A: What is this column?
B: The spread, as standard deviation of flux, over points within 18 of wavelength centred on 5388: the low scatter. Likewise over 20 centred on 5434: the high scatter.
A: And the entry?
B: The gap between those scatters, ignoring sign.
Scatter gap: 0.06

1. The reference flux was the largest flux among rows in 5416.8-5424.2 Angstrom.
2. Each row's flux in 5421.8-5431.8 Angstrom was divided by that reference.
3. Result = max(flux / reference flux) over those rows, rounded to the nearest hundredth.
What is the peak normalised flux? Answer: 1.00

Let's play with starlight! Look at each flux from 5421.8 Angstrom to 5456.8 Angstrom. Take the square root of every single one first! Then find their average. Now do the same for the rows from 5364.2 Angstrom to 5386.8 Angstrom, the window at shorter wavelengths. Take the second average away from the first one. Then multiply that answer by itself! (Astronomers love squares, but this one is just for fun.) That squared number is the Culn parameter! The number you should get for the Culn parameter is 0.0000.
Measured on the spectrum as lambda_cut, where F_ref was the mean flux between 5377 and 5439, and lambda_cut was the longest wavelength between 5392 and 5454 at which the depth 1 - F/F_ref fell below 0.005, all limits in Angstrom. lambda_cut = 5453.0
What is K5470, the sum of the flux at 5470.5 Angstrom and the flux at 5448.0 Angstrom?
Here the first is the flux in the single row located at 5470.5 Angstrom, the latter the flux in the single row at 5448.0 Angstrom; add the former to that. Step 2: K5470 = 78.7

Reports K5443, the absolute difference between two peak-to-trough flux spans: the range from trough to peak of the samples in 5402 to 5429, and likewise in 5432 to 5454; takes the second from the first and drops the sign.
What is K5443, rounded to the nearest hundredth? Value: 2.21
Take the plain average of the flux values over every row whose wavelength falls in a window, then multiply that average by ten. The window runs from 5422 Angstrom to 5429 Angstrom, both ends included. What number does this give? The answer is 405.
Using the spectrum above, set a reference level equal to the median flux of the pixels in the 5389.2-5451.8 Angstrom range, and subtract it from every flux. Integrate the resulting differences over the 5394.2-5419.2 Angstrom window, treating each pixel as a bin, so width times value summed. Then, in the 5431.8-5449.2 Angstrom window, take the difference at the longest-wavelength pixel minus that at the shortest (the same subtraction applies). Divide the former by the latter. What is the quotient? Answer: -94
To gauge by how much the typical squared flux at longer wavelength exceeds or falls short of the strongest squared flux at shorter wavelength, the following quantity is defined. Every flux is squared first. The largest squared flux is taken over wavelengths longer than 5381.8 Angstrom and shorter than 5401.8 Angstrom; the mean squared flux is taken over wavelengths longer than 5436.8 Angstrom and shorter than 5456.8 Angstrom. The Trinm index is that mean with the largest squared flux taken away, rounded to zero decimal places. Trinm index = -93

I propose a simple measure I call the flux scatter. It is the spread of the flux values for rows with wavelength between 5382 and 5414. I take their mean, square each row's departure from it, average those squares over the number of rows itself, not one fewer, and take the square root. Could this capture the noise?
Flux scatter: 1.0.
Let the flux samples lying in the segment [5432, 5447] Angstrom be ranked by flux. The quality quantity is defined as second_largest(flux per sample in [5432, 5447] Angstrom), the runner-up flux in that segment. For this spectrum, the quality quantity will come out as 39.66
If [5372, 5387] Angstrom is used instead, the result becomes 40.65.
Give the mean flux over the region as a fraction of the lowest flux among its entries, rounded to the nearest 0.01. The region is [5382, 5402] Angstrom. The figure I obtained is 1.02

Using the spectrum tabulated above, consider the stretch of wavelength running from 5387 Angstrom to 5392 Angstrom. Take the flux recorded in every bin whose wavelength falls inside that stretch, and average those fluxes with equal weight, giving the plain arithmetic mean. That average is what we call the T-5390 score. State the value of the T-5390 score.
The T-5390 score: 40.7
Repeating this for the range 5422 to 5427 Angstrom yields 40.7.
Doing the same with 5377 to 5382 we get 40.6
